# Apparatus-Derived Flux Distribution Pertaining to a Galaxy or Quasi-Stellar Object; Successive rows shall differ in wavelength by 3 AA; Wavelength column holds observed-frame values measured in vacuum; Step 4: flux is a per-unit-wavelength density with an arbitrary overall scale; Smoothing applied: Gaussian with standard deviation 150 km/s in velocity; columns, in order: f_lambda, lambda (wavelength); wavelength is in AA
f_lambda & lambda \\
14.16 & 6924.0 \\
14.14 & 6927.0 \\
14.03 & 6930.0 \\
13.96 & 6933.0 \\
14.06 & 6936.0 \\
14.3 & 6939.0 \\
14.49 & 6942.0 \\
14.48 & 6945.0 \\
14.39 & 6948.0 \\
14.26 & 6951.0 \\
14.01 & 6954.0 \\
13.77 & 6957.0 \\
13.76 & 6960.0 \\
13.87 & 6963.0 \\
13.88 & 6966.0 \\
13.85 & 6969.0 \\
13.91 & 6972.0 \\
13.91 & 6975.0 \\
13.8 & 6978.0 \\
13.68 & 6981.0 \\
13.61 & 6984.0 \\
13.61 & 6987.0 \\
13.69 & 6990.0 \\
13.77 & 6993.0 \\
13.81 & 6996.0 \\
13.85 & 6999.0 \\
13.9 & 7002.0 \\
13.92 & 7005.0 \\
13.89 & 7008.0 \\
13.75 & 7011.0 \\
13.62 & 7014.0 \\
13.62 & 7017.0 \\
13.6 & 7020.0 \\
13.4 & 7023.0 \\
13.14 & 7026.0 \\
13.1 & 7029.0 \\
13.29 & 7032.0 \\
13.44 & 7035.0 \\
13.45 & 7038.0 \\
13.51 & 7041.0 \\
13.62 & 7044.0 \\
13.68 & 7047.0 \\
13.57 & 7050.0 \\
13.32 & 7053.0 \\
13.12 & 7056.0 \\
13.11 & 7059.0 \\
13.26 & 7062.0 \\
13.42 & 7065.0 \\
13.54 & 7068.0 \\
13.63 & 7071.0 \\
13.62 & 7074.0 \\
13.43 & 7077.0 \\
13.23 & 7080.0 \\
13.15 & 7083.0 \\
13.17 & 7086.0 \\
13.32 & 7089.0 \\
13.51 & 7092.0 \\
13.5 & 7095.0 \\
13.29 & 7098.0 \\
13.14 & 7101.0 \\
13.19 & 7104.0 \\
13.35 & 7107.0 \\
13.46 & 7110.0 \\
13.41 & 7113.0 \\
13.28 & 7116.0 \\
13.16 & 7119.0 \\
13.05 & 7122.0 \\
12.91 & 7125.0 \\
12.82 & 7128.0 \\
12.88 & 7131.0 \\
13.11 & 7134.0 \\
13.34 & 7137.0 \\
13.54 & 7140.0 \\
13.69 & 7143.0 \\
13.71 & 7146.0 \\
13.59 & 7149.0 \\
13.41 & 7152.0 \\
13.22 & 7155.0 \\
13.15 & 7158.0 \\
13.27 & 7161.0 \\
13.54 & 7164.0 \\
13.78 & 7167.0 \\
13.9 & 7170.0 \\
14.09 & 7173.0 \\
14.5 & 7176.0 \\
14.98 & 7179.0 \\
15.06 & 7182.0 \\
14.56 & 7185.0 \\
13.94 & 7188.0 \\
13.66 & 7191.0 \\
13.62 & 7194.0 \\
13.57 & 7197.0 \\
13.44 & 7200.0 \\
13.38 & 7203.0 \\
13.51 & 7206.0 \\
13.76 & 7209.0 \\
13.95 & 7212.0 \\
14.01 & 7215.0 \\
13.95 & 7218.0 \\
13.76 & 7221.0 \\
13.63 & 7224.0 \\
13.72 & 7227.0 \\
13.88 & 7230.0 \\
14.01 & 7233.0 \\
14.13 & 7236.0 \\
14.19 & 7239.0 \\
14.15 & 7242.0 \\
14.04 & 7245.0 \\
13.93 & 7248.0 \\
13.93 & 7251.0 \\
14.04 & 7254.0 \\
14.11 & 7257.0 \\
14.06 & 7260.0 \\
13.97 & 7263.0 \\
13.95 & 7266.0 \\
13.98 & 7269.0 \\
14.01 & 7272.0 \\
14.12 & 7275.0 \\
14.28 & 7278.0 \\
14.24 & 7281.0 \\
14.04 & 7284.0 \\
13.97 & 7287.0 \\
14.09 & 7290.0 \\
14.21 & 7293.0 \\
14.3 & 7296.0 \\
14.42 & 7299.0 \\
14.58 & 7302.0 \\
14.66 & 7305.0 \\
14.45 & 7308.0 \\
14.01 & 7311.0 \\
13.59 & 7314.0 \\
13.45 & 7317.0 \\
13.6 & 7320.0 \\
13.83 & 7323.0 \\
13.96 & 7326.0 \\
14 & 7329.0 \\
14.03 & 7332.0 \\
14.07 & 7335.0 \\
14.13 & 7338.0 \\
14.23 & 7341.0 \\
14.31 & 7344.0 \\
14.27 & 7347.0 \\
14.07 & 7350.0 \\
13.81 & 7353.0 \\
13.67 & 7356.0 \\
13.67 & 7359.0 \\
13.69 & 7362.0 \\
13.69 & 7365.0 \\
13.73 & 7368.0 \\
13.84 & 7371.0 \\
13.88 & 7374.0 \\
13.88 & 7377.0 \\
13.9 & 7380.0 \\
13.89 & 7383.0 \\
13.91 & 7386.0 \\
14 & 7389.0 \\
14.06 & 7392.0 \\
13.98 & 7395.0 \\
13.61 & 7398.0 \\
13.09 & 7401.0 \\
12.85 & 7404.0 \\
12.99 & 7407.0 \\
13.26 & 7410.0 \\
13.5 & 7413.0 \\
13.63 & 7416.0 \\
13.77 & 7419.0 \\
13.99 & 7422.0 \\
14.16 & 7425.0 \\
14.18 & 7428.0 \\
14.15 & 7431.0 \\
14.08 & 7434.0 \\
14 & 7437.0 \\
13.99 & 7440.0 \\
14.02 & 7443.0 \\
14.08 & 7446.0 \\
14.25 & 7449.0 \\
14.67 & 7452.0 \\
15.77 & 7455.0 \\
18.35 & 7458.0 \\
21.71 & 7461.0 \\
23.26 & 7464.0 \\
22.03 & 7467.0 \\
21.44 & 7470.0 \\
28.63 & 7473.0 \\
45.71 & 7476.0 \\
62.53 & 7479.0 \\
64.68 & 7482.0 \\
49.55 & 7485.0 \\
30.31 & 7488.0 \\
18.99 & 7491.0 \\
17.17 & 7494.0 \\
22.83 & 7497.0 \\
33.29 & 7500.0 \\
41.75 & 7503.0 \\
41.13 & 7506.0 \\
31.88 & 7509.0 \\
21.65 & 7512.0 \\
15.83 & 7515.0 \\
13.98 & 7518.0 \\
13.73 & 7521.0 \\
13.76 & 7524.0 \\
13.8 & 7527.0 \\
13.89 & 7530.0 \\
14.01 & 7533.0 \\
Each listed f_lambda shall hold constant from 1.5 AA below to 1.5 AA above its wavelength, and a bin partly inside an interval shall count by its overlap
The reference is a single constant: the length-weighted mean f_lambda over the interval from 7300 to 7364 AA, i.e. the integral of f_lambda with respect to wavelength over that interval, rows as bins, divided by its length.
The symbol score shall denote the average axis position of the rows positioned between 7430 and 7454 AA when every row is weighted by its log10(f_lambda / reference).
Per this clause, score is 7447.4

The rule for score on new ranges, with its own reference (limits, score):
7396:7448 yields 7403.8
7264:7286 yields 7280.4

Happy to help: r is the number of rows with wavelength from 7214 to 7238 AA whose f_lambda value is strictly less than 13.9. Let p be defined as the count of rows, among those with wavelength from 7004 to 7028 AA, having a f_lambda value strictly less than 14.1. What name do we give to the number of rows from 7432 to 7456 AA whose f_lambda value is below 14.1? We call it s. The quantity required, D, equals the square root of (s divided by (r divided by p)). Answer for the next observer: 3.2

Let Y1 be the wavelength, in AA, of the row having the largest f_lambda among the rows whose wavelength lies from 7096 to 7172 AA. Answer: 7170.0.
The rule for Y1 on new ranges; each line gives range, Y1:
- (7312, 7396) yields 7344.0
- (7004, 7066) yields 7005.0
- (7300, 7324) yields 7305.0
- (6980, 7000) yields 6999.0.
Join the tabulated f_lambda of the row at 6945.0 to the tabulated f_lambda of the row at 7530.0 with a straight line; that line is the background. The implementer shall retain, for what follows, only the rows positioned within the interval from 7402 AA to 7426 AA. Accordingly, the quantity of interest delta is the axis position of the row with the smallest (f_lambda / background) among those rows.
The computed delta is 7404.0 AA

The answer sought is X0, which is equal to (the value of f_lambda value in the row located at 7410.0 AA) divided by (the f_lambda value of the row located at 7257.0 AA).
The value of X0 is 0.94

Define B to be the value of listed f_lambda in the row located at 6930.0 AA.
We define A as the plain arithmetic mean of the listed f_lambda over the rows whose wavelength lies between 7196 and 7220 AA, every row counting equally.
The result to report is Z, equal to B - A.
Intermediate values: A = 13.7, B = 14.03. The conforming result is 0.3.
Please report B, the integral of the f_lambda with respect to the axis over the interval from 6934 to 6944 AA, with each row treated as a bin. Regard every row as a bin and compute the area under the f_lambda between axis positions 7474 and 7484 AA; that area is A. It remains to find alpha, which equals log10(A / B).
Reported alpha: 0.59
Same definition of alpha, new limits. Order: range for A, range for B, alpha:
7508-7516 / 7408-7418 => 0.14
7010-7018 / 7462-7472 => -0.31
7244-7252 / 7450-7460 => -0.17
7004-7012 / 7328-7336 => -0.01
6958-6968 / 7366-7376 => 0.00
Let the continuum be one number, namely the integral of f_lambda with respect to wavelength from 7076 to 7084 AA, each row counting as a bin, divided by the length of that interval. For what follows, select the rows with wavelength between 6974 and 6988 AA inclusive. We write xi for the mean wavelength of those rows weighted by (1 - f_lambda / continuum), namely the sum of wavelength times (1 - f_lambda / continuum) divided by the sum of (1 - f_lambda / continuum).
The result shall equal 6980.0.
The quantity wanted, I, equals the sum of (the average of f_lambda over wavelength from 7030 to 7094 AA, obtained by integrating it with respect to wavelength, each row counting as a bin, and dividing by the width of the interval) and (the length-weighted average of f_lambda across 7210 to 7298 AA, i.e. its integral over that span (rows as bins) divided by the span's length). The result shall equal 27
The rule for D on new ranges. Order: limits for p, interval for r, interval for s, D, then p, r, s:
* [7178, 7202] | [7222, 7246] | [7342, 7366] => 3.2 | 5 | 3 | 6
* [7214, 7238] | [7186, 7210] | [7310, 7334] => 2.8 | 7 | 7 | 8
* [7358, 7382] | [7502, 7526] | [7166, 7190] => 4.0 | 8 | 2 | 4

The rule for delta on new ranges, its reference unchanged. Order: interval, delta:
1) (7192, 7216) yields 7203.0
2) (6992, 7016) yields 7014.0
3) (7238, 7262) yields 7248.0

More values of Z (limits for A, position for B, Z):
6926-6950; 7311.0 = -0.2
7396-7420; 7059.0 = -0.2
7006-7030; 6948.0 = 0.9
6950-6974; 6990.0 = -0.2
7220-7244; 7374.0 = -0.1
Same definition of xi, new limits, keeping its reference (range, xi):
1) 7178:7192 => 7183.1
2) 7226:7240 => 7234.0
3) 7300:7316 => 7306.4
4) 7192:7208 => 7199.0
